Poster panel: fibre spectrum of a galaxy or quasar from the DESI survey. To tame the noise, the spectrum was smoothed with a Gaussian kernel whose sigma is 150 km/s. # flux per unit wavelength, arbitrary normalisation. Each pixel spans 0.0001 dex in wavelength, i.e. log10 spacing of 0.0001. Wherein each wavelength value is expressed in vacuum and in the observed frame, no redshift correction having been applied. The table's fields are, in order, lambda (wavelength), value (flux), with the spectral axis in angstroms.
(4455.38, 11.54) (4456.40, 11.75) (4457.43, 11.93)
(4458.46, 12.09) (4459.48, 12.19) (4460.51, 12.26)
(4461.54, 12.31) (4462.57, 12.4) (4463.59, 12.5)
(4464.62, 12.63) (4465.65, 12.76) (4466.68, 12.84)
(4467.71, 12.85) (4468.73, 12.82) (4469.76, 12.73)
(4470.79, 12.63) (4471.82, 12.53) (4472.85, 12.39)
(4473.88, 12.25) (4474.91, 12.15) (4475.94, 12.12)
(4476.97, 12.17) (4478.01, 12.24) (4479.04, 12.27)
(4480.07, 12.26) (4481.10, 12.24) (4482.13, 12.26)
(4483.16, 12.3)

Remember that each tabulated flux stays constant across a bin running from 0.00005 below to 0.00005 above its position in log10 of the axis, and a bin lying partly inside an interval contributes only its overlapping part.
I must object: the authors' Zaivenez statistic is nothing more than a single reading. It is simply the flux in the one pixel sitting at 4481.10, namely 12.24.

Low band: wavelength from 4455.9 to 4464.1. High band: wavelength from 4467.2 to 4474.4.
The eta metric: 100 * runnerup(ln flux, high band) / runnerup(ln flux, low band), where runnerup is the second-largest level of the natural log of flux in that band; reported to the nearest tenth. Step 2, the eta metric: 101.3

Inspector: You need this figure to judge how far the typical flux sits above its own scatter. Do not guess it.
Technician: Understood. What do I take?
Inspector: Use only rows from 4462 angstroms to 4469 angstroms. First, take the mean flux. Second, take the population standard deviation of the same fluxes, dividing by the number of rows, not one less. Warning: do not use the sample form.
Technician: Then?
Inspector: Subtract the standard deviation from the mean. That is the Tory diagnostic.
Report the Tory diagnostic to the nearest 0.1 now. 12.5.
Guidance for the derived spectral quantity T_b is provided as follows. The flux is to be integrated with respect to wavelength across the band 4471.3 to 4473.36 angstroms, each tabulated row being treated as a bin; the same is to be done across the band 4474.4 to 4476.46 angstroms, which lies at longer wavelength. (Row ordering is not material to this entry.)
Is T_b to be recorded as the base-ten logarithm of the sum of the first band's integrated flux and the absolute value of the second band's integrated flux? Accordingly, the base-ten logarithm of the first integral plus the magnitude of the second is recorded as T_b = 1.70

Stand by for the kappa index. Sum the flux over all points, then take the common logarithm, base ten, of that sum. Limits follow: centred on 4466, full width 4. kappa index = 1.71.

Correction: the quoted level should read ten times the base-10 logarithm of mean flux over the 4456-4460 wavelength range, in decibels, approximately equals 10.8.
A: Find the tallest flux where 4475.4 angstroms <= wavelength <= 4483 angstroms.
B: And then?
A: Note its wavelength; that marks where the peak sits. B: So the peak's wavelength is 4479.04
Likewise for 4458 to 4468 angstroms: 4467.71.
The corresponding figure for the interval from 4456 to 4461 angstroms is 4460.51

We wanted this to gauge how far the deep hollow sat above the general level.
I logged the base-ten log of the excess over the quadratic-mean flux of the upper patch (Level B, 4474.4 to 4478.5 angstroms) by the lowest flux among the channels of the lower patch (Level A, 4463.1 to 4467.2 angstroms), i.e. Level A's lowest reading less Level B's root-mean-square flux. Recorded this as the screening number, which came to -0.48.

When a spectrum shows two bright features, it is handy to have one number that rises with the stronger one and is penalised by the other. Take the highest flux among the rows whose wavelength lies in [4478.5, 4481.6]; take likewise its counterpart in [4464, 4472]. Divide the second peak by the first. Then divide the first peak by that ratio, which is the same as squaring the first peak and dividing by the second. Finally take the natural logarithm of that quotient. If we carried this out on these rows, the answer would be 2.46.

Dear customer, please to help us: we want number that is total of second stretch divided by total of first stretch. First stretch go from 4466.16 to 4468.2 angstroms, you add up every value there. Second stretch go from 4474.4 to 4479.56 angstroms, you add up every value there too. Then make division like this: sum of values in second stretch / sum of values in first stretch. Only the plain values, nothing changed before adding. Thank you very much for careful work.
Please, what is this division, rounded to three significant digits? 2.37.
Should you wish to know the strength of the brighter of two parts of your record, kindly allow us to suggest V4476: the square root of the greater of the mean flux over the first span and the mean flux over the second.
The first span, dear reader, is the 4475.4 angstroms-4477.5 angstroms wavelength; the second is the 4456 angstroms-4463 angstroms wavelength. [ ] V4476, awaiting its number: 3.48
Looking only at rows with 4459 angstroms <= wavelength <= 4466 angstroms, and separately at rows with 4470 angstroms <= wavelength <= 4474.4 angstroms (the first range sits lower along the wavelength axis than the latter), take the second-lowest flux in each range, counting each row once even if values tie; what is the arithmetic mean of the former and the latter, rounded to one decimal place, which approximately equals 12.3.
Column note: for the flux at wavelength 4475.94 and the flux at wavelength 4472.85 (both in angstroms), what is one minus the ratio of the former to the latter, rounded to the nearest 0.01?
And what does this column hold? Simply 0.02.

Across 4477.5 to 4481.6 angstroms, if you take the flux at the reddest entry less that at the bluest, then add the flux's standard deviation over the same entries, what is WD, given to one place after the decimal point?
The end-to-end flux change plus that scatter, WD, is 0.0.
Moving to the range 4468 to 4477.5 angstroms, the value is -0.4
